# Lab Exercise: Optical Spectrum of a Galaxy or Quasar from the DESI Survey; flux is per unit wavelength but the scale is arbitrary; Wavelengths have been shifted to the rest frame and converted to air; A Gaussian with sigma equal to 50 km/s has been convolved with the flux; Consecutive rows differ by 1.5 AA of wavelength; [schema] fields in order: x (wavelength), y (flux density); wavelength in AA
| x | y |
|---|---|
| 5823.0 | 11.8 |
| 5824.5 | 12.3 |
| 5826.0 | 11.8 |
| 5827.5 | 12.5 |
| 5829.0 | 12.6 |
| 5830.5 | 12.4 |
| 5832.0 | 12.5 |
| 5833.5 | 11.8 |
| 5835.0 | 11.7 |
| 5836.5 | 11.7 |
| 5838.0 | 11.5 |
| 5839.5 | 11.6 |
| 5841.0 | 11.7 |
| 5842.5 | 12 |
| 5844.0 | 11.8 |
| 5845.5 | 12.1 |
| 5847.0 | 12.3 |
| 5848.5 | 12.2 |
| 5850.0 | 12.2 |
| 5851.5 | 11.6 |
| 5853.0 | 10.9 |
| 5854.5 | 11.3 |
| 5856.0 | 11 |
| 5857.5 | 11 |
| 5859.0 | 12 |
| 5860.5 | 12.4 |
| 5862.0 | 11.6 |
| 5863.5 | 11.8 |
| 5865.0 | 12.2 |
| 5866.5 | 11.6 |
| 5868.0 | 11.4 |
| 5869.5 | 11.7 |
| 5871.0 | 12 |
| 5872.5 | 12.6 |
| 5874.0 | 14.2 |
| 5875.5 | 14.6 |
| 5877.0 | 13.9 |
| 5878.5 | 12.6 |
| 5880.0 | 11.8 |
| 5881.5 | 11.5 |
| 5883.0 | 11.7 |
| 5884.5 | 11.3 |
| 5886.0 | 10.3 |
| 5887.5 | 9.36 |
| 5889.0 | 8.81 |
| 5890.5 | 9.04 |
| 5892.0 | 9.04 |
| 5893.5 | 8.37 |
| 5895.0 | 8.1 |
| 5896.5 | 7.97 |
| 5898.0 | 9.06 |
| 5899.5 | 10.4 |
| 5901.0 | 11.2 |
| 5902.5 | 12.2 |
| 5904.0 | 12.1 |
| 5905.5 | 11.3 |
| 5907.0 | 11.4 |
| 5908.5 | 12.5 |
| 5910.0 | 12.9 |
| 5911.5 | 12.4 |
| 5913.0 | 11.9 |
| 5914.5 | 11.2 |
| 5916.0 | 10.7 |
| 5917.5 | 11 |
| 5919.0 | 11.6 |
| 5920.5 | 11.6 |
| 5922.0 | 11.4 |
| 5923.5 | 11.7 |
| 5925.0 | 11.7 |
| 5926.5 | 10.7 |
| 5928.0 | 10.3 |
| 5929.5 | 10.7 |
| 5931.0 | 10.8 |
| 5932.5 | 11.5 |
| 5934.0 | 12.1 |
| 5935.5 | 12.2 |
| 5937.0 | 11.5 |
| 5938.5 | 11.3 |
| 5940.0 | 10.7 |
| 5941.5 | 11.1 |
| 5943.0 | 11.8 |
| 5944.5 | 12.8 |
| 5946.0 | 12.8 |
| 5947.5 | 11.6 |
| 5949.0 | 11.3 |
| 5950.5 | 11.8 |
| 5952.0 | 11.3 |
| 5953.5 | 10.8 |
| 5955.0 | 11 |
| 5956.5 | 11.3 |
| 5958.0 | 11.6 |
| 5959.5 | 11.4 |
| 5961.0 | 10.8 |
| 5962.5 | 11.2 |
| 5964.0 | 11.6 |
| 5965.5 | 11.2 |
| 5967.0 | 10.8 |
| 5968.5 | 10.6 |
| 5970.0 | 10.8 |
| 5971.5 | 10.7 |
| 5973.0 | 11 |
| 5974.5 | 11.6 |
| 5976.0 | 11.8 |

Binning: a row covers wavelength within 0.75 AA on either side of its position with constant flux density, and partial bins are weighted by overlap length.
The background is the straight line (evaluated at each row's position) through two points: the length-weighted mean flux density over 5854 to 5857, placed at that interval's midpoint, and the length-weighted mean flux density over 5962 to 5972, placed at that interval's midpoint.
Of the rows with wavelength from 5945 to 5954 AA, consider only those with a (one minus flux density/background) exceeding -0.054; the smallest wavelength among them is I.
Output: 5947.5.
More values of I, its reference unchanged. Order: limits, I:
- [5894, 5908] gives 5895.0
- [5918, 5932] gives 5919.0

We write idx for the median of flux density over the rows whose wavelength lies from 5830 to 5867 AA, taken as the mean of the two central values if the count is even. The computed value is 11.8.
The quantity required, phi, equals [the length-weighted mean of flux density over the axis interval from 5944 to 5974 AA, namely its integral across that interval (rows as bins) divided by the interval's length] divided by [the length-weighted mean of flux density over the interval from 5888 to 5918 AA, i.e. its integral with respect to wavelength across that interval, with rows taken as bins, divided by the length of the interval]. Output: 1.07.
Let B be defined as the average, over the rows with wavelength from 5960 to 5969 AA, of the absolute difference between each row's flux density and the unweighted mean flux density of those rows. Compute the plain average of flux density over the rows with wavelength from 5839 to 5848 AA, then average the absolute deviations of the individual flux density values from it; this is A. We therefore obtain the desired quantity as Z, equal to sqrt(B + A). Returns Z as 0.72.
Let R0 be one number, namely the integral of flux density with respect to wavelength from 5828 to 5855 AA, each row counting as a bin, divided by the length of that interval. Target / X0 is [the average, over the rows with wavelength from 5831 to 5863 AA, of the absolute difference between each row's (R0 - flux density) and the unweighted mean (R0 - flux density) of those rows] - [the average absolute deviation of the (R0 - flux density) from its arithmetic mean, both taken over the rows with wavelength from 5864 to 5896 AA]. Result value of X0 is -1.1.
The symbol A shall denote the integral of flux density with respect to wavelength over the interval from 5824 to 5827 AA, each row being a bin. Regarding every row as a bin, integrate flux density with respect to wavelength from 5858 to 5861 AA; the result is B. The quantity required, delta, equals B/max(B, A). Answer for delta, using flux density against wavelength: 1.00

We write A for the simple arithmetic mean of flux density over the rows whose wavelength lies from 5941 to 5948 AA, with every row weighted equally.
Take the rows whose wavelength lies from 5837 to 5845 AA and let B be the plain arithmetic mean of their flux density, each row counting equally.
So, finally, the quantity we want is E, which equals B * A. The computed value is 141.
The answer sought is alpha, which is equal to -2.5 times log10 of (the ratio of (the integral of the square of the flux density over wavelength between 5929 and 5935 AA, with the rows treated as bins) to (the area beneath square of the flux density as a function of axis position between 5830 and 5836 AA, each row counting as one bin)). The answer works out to 0.13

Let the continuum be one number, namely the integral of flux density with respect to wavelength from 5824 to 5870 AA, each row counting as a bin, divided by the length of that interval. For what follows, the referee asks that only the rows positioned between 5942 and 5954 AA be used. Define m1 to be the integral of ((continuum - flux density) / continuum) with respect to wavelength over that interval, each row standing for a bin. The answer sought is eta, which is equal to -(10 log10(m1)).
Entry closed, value 12.0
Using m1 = 0.1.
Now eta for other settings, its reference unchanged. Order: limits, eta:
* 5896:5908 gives -0.2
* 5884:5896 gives -4.2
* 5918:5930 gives 2.0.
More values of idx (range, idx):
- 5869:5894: 11.7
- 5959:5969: 11.2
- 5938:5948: 11.6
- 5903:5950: 11.5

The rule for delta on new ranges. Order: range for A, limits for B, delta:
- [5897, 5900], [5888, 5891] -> 0.94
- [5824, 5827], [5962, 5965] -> 0.94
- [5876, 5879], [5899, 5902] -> 0.82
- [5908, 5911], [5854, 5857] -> 0.88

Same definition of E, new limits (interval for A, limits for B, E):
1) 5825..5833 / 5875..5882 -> 159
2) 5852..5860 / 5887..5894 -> 100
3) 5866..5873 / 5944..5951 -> 143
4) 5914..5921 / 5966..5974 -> 121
